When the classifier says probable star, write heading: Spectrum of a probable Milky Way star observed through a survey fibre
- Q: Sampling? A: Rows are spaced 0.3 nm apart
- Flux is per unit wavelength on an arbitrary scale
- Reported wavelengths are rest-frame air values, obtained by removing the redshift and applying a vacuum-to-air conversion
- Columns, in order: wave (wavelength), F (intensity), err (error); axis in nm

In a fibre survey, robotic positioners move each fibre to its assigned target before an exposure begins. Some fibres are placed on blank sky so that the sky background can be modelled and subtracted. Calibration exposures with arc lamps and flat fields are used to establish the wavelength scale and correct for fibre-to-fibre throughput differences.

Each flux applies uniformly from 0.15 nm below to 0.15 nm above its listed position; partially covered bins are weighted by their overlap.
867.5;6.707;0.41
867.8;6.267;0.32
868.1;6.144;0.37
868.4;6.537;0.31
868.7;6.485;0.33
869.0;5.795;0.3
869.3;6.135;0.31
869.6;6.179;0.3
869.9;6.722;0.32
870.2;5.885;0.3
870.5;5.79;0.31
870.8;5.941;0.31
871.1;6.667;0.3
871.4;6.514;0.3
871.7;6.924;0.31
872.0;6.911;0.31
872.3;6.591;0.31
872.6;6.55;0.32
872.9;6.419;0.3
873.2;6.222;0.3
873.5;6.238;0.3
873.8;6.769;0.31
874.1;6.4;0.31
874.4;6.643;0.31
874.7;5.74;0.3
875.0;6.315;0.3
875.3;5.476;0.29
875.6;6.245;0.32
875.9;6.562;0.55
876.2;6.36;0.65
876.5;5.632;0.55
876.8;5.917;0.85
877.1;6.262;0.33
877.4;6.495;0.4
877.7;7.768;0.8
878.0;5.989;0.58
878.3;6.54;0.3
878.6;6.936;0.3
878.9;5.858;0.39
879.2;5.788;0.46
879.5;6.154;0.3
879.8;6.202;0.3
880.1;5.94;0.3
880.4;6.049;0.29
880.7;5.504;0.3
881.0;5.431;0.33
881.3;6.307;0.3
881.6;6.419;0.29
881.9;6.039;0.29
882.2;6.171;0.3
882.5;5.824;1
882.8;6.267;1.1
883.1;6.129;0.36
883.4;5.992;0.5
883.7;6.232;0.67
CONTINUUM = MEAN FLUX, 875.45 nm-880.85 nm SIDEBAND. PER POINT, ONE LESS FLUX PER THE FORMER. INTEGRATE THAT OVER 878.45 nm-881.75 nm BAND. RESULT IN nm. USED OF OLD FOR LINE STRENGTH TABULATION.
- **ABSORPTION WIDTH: 0.10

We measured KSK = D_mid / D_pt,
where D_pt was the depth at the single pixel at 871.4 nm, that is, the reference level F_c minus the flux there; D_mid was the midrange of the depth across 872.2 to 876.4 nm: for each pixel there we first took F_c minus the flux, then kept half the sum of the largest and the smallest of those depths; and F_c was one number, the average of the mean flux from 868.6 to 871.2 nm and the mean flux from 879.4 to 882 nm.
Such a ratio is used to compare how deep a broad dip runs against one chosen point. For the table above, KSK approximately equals 0.1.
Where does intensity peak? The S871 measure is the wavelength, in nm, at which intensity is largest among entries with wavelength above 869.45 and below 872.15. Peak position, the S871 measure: 871.7 nm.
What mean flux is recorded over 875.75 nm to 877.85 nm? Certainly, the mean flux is 6.43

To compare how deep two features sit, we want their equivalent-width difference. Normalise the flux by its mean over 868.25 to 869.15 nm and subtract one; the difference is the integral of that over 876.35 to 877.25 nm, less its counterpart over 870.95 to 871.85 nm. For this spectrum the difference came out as -0.11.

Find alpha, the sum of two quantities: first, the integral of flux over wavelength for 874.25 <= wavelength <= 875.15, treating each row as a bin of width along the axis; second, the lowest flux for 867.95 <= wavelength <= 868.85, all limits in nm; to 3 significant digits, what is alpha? 11.8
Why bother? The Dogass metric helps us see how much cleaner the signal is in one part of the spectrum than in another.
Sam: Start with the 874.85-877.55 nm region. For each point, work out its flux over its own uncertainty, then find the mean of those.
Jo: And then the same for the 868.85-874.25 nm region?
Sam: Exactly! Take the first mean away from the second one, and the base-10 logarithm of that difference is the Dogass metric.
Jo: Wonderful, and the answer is 0.773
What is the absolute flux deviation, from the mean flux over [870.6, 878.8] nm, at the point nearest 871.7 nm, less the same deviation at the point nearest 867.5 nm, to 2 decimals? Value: 0.22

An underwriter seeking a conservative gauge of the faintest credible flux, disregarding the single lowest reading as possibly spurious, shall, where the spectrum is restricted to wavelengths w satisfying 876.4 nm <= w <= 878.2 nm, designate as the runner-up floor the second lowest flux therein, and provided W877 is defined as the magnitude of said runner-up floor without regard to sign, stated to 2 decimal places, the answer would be 5.92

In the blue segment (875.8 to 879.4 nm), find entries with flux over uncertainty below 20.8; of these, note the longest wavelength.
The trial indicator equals 879.2 nm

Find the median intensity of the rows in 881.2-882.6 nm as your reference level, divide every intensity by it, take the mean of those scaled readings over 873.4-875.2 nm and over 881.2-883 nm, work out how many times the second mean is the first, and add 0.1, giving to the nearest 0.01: 1.07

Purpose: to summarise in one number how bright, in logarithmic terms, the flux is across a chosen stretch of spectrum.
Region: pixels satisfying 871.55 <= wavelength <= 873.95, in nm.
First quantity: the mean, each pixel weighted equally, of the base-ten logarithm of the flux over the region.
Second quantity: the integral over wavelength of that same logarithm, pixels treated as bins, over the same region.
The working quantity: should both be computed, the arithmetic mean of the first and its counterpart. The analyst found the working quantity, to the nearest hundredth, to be 1.39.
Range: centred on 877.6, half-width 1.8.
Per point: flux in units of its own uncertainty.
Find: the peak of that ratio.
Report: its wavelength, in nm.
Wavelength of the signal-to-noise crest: 878.6 nm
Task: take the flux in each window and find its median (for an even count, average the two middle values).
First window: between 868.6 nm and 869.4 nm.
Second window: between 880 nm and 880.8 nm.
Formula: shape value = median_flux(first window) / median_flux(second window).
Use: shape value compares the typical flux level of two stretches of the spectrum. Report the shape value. 1.03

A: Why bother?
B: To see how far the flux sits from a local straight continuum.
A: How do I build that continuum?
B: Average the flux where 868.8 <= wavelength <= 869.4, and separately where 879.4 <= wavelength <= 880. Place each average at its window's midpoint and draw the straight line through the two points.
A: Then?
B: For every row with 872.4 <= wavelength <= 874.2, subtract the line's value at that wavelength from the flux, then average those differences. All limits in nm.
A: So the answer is 0.38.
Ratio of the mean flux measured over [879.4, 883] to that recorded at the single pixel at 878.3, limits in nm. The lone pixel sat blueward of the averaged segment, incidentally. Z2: 0.92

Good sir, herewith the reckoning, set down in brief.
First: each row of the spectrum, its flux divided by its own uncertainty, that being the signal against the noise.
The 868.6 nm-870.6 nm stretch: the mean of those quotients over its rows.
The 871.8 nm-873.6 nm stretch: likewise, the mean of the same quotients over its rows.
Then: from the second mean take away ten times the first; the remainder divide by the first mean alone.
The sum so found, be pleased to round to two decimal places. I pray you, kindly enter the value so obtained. -8.93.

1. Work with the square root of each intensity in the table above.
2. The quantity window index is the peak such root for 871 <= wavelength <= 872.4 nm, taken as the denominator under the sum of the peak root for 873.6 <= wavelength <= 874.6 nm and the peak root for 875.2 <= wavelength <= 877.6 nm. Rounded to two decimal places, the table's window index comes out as 1.96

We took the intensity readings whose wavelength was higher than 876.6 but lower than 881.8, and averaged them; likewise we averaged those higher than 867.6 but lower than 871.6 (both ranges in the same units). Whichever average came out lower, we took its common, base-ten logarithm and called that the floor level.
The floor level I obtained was 0.793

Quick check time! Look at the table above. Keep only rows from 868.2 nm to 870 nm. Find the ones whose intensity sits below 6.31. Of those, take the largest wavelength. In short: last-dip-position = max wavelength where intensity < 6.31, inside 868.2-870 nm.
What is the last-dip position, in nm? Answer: 869.6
